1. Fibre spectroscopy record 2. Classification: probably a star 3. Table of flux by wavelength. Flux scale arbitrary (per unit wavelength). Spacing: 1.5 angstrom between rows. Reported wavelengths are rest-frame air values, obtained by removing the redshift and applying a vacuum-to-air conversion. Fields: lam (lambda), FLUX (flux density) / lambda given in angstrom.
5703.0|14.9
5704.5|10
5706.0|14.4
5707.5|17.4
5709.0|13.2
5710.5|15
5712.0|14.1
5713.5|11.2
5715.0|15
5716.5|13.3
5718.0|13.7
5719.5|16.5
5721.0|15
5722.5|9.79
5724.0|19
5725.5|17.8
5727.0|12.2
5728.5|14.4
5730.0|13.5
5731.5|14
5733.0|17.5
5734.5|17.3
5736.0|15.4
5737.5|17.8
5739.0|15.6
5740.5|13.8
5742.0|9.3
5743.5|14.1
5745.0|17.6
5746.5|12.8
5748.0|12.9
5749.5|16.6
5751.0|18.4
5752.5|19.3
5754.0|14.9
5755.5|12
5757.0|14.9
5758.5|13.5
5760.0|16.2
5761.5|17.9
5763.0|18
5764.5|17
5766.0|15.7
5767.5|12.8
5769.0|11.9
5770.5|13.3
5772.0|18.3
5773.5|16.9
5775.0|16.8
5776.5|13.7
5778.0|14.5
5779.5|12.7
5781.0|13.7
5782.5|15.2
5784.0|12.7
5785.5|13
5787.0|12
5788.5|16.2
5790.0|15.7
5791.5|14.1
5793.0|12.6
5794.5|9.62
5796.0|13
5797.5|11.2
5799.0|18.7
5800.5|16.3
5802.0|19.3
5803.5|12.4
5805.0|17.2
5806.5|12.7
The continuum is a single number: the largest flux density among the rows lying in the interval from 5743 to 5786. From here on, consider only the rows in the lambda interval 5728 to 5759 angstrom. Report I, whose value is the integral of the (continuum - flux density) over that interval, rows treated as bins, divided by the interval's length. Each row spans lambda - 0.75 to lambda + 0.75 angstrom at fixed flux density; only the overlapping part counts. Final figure 4.3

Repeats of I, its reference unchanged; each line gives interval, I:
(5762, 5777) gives 3.8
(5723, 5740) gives 3.6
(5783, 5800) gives 5.7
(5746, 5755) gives 3.5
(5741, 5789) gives 4.5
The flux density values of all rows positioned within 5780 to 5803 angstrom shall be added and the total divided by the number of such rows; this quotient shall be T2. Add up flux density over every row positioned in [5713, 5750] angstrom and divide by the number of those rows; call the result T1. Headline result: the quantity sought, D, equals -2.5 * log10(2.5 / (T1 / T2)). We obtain -0.96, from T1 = 14.6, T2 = 14.2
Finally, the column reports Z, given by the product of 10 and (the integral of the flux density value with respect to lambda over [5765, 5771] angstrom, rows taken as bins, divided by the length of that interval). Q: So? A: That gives 135.8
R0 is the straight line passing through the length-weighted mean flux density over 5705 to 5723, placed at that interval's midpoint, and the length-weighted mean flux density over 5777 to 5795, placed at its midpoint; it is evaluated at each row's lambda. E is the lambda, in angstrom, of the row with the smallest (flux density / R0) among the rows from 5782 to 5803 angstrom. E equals 5794.5 angstrom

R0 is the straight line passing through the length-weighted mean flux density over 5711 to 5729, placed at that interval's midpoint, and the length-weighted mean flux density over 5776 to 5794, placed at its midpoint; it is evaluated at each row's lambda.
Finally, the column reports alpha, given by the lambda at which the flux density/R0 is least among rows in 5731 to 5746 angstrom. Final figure 5742.0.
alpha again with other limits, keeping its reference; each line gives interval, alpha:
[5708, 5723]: 5722.5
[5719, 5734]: 5722.5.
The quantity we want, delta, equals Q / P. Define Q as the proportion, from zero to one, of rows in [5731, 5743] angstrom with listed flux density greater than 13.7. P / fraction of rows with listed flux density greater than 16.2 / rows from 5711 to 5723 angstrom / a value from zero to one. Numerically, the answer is 7.0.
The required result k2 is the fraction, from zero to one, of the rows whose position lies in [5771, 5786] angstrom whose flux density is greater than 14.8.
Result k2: 0.40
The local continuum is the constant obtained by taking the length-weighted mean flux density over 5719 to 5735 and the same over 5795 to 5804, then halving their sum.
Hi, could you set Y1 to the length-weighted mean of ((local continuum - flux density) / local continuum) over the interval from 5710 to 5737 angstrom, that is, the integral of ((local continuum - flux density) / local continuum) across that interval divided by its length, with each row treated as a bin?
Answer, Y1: 0.024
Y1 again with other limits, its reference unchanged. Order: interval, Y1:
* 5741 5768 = -0.008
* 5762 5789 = 0.026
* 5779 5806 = 0.060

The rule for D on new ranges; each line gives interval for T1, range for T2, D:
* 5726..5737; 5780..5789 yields -0.91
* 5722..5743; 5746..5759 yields -1.01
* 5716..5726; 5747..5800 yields -0.97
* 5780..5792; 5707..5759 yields -1.05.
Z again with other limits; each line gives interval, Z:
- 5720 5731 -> 145.6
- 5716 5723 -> 138.1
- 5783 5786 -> 130.3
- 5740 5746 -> 136.6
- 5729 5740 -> 157.9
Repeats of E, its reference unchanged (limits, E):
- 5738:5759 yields 5742.0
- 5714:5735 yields 5722.5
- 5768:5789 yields 5769.0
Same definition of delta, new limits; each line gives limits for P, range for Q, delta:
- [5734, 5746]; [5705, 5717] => 1.7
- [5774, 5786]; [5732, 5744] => 7.0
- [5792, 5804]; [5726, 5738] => 2.0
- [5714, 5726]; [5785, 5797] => 1.0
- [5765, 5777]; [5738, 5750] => 1.7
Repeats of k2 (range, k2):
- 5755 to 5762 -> 0.60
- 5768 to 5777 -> 0.50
